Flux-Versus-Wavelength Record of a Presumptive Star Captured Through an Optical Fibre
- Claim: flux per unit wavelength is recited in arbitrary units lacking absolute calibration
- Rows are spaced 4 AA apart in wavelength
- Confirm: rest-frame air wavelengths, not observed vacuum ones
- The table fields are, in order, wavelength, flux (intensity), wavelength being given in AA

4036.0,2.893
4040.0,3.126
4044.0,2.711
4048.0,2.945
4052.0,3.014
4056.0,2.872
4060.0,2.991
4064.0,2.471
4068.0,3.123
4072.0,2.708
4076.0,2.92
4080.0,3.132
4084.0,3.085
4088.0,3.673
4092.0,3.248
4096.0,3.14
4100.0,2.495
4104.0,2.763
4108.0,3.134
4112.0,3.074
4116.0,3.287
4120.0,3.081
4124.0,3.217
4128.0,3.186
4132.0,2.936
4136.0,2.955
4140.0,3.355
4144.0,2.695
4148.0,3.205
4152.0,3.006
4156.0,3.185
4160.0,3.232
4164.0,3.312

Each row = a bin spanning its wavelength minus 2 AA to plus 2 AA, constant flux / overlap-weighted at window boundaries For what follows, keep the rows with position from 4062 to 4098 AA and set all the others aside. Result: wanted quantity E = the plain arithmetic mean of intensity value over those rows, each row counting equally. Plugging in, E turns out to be 3.06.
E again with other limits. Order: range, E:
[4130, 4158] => 3.05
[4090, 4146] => 3.04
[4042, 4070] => 2.88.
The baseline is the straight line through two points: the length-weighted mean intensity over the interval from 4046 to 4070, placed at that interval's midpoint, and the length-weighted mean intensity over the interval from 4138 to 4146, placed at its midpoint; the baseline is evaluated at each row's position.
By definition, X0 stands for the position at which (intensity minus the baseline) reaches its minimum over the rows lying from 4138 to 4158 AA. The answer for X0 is 4144.0 AA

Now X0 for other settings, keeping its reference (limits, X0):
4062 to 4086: 4064.0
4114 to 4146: 4144.0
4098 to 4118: 4100.0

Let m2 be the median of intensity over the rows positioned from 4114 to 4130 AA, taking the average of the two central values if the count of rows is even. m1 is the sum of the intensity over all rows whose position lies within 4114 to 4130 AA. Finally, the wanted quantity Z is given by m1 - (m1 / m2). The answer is 9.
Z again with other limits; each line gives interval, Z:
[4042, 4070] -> 13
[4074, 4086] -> 6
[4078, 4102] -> 13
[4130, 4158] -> 14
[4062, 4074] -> 5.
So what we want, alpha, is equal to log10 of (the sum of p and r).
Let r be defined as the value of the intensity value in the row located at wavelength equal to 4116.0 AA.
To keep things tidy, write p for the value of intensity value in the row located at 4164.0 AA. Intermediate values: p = 3.312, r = 3.287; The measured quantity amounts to 0.82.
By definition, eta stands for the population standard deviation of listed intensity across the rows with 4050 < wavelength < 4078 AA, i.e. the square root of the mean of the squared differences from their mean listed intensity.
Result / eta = 0.20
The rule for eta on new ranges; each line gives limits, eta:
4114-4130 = 0.07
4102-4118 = 0.19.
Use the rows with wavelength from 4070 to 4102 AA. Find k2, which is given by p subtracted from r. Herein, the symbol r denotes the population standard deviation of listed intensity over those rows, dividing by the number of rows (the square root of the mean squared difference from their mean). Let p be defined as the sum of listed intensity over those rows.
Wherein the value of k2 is -24.1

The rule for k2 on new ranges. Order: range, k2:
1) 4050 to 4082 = -23.0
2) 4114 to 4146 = -24.5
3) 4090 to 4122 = -24.0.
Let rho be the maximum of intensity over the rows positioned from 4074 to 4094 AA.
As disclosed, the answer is 3.673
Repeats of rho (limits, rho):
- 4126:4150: 3.355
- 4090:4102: 3.248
